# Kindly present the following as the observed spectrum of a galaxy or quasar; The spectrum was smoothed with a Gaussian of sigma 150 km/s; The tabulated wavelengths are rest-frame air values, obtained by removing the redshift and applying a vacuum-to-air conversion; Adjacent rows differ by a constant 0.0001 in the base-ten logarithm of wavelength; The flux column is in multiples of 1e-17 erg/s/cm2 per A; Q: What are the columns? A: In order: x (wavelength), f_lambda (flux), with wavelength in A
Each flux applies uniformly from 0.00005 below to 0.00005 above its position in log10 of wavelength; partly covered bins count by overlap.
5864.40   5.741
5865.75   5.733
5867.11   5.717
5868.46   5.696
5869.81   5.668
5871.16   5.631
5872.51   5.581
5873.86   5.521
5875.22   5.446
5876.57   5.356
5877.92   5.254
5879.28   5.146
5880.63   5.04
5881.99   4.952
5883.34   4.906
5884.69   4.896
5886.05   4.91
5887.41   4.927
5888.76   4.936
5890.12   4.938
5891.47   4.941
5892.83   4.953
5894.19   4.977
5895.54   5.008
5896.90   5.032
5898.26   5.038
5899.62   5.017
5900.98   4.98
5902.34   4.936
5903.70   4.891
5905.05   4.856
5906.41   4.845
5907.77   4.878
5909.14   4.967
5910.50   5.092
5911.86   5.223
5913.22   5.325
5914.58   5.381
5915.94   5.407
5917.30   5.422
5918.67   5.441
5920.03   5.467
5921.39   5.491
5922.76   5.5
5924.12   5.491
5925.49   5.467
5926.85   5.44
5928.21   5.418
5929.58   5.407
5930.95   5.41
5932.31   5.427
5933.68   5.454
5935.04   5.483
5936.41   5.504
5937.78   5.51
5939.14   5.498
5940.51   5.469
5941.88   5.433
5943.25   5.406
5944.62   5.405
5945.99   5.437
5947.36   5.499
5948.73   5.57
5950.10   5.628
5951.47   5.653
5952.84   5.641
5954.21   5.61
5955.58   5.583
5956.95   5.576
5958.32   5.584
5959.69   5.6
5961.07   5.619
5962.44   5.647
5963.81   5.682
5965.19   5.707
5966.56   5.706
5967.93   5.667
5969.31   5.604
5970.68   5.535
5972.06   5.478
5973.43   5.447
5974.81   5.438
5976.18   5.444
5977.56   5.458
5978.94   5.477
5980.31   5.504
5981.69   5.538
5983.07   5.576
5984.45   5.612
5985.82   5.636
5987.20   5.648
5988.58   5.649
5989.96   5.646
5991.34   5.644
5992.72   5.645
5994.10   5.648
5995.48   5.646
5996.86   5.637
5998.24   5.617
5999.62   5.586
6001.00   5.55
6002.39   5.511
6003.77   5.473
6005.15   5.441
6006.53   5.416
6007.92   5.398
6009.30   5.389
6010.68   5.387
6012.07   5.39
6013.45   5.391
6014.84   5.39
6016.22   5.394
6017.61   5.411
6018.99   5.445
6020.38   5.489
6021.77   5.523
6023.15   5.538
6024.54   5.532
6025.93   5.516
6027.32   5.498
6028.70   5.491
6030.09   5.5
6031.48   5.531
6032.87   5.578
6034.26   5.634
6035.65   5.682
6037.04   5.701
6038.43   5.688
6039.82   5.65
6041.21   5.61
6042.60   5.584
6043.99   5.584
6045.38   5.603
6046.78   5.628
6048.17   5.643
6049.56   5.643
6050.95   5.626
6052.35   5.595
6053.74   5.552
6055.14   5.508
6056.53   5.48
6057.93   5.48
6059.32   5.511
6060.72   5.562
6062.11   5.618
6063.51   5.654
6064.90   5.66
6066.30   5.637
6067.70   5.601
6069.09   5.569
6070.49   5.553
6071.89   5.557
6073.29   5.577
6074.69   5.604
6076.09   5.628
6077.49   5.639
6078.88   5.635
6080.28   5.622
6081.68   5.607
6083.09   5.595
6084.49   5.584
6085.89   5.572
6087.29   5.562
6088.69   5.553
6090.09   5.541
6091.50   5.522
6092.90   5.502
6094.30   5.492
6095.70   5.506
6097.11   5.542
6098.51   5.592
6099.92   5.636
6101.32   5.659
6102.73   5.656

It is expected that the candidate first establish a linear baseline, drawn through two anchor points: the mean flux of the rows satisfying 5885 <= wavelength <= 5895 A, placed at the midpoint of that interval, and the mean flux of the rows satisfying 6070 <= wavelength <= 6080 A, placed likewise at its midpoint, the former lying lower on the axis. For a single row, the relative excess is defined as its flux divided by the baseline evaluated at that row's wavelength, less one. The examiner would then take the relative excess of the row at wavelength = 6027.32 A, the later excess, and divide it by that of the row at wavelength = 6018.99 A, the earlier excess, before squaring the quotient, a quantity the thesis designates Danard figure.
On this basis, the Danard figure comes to 2.3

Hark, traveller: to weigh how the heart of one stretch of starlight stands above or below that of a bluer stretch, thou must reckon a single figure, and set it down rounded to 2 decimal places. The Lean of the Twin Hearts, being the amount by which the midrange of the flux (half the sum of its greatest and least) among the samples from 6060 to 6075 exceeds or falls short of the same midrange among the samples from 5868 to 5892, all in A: 0.31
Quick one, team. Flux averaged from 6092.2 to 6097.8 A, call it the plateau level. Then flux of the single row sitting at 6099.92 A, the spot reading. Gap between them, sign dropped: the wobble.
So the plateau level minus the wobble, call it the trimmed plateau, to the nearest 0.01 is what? 5.39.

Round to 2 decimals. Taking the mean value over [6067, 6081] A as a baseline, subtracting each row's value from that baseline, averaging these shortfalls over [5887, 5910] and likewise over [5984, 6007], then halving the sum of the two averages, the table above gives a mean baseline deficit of 0.33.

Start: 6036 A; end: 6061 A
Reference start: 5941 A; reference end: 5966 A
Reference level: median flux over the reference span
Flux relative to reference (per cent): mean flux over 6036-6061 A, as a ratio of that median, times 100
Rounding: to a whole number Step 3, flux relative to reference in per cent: 100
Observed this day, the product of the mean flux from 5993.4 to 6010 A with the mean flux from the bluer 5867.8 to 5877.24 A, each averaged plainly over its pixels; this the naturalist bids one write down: 30.7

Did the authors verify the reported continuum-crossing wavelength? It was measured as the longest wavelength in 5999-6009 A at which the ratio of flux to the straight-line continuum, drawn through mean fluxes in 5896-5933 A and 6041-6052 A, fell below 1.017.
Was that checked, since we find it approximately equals 6007.92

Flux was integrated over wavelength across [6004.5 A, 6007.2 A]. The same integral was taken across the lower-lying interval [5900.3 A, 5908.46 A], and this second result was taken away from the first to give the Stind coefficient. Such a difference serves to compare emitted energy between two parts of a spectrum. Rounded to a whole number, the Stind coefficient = -25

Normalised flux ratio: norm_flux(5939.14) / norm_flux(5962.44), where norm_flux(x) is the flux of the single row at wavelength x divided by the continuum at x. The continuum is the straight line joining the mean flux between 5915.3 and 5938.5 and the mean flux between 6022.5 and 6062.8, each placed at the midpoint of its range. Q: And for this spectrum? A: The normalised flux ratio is 0.98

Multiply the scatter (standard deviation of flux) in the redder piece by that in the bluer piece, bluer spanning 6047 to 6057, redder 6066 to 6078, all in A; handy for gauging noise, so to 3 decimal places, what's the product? 0.002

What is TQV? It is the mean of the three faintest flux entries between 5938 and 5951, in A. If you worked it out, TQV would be 5.41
